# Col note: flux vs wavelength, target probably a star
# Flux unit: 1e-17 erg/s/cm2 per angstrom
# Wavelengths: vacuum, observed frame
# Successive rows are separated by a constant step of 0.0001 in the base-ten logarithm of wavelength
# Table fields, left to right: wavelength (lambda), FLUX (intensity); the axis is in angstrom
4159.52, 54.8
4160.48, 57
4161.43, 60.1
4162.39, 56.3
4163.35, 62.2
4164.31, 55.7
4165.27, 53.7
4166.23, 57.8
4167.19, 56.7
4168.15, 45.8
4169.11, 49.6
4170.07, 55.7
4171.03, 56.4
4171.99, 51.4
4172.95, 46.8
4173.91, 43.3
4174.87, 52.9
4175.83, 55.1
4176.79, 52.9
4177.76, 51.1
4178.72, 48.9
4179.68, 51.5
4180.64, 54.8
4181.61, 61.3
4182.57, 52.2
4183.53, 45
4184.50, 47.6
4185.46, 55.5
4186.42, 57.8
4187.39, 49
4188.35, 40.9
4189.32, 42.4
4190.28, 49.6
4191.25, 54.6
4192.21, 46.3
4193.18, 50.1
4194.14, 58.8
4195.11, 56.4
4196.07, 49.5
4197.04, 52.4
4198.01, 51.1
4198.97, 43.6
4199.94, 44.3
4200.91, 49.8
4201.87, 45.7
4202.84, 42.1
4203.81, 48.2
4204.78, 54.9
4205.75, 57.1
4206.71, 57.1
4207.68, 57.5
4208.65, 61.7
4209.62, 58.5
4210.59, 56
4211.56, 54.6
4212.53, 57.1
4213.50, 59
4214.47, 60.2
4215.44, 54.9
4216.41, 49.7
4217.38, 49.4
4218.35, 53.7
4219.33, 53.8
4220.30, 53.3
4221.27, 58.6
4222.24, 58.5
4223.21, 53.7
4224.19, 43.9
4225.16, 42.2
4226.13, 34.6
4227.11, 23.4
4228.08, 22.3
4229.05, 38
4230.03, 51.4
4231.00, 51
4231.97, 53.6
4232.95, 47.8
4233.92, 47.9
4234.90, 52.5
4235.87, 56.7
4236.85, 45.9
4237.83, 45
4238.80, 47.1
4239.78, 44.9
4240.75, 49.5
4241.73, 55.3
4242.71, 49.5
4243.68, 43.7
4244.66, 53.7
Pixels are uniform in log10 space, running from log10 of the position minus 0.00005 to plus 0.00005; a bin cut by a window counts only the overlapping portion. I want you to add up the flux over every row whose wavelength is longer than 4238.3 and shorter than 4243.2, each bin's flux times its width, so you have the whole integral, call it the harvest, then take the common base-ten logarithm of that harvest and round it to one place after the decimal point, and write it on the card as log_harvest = 2.4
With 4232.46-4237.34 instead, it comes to 2.4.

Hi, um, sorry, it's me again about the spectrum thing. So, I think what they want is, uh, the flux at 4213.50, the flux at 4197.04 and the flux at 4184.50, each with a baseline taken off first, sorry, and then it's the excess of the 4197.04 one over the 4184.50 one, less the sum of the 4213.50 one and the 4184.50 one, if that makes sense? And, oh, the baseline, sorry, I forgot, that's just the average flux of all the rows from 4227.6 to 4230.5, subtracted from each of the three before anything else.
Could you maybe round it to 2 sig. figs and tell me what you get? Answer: -27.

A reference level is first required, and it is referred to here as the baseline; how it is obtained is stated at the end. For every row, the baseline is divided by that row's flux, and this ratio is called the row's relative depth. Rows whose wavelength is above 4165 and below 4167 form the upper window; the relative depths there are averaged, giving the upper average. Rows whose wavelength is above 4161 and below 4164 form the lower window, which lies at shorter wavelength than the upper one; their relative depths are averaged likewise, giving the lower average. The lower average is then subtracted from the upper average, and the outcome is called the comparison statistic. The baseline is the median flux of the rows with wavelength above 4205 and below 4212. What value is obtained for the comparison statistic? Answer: 0.06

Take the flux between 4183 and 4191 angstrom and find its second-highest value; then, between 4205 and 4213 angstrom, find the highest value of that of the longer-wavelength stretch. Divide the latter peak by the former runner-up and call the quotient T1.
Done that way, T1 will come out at 1.11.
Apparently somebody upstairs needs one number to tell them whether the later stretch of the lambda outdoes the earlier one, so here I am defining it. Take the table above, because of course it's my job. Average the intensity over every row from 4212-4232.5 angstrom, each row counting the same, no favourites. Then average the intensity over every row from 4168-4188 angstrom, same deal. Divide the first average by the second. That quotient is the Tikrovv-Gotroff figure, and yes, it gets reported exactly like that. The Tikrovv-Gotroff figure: 0.94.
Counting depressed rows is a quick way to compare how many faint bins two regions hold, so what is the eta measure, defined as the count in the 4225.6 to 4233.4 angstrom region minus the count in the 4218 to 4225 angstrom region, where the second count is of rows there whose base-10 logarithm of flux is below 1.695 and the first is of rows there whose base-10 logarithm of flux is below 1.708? 5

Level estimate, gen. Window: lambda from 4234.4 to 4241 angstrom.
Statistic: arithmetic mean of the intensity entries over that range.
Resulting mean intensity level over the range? 48.8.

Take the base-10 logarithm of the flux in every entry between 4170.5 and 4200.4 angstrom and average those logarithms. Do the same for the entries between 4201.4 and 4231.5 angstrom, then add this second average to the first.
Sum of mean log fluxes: 3.39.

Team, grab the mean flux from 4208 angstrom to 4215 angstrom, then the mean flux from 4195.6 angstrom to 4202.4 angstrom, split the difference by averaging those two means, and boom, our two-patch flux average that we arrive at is 53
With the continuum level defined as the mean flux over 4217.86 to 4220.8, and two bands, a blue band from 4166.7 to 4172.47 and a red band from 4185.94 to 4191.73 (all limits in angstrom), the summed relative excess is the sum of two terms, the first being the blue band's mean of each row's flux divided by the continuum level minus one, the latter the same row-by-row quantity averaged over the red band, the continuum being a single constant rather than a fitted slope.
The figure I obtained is -0.10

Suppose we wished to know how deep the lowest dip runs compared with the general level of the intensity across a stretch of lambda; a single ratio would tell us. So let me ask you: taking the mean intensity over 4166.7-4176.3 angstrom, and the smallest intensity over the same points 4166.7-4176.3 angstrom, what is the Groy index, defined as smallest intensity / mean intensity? 0.84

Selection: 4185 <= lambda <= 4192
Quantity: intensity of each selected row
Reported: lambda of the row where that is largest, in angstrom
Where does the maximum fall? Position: 4186.42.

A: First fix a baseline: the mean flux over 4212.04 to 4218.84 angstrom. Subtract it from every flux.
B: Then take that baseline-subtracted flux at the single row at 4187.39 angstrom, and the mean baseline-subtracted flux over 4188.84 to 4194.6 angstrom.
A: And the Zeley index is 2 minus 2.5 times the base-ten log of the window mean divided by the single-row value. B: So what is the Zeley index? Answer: 2.3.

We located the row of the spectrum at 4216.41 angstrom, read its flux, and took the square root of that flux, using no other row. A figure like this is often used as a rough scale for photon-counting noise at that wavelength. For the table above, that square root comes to 7.0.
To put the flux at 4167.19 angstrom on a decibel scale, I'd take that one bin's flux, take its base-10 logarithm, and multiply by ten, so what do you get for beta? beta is 17.5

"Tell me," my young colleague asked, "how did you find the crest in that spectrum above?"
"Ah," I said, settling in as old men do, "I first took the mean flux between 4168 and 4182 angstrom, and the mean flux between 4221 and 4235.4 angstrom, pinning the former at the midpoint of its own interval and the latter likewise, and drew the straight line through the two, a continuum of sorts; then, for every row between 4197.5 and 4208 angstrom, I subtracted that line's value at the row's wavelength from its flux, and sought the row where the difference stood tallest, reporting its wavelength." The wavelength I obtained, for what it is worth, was 4207.68 angstrom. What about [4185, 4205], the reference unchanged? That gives 4194.14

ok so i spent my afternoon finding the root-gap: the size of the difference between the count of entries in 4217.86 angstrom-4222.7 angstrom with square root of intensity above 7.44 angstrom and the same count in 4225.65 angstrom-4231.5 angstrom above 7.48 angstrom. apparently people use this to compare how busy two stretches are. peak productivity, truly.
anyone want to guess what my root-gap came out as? 2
